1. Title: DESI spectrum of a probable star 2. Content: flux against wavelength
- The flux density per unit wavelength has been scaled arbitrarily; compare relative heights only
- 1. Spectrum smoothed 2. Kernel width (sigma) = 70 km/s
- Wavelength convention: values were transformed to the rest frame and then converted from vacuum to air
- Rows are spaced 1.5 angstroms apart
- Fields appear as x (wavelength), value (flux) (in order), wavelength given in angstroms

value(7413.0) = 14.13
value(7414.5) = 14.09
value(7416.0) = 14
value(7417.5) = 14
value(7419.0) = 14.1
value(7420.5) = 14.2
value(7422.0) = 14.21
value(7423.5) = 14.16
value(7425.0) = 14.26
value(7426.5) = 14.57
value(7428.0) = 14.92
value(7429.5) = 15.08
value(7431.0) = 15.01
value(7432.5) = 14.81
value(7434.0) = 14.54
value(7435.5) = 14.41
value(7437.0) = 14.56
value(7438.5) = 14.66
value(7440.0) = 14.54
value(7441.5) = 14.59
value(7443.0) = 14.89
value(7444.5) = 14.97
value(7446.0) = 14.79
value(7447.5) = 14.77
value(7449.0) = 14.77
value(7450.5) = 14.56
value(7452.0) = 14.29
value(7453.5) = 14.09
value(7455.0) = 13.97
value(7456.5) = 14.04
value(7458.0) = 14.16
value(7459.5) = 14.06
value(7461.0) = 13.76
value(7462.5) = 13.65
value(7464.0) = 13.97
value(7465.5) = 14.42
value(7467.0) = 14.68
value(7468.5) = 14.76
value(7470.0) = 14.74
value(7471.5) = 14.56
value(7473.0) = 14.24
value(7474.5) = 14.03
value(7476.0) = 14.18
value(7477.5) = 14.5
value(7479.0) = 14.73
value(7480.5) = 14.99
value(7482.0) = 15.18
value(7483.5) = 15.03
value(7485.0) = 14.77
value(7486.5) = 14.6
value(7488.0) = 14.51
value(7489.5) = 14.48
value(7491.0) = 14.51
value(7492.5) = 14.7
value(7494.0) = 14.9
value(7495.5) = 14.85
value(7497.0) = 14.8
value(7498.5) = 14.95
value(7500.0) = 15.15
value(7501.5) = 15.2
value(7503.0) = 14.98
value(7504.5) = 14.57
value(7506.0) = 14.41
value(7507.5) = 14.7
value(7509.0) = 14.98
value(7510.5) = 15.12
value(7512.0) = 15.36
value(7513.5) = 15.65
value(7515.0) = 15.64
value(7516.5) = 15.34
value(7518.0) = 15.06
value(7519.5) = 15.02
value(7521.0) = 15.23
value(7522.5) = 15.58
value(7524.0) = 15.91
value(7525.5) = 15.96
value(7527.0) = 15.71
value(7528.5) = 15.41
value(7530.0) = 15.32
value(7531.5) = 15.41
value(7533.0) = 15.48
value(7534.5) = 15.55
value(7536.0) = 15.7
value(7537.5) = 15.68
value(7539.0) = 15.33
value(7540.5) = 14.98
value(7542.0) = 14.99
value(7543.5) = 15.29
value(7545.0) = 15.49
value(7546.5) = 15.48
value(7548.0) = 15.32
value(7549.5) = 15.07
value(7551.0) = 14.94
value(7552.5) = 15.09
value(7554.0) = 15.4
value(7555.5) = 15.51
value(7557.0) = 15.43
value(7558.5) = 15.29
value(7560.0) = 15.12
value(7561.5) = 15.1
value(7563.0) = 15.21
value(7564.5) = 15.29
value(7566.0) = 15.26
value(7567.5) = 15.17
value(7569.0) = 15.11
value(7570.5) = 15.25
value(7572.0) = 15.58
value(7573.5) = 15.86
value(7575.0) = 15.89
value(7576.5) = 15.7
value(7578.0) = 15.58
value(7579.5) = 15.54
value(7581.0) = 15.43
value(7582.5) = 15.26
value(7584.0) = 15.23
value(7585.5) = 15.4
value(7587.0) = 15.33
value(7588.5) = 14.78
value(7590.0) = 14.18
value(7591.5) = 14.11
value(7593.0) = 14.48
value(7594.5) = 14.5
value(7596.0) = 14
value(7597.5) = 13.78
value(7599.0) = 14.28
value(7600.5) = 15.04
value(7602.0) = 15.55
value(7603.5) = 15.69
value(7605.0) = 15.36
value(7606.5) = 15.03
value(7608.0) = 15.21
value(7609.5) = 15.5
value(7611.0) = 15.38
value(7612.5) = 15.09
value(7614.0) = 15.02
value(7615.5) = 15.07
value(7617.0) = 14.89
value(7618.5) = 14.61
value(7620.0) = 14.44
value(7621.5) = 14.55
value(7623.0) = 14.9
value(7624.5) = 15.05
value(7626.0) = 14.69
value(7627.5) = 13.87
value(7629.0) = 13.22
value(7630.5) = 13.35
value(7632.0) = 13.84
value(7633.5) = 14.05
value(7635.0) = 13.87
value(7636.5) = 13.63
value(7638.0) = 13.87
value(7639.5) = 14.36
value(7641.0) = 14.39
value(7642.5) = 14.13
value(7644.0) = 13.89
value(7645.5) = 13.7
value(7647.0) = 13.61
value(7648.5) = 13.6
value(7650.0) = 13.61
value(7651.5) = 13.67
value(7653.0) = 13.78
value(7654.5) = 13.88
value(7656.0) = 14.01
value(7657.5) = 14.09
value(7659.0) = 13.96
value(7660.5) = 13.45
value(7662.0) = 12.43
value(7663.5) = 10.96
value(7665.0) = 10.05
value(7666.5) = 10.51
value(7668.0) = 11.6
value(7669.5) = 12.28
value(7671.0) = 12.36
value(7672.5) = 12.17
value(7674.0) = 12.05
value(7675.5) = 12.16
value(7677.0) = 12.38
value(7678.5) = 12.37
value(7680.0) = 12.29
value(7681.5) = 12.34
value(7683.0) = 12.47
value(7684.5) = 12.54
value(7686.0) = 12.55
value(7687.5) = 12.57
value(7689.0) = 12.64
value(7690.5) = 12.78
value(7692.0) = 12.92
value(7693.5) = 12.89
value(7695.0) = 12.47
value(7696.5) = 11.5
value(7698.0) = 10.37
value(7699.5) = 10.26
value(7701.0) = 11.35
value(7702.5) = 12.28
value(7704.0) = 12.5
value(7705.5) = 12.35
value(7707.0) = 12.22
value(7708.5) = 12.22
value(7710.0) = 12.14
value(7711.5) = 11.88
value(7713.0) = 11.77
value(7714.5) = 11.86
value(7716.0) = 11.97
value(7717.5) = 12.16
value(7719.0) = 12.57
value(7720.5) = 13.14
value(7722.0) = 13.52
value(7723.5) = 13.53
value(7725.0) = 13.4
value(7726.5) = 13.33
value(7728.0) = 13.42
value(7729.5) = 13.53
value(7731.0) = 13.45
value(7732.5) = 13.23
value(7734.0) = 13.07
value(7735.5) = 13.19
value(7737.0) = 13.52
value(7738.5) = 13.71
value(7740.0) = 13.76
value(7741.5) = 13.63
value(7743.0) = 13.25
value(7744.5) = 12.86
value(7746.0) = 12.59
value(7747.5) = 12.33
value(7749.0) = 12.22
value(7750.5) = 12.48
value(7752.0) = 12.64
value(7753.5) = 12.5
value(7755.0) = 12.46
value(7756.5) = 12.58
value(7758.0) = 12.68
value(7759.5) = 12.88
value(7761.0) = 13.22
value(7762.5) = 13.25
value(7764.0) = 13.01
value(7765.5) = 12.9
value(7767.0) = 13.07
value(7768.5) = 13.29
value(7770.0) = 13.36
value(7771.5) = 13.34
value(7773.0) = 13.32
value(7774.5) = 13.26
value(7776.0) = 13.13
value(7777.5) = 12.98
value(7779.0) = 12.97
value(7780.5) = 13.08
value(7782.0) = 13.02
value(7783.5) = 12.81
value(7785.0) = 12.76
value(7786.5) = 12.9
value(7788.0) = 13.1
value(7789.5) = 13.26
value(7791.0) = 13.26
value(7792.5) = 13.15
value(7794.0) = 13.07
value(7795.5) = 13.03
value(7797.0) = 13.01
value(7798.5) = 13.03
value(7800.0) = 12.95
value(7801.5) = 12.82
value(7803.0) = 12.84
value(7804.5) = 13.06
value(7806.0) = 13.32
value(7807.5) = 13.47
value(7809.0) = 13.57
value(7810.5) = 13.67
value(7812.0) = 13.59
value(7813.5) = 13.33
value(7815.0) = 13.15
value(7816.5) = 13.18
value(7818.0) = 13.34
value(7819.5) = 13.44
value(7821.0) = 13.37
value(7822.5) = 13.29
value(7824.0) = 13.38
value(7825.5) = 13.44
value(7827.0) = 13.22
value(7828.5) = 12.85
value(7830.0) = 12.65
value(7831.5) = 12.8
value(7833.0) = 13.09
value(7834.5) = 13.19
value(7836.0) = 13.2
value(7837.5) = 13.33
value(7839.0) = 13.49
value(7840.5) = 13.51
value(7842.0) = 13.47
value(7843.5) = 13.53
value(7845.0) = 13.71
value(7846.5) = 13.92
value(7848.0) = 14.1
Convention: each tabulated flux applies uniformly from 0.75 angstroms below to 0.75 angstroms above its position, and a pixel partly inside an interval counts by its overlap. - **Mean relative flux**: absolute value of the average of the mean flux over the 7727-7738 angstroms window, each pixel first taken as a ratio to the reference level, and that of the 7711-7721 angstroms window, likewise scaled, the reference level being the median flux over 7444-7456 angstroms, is 0.87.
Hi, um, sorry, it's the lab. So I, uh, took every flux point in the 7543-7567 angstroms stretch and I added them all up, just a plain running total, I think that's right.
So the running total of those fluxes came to 244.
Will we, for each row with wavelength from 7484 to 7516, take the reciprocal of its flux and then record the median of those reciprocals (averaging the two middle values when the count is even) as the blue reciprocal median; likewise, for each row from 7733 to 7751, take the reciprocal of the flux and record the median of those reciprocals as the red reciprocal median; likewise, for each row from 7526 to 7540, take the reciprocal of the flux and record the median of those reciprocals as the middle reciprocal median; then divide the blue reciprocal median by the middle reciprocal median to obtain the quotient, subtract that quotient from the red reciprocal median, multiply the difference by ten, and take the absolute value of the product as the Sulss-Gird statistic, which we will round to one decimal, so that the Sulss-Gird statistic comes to 9.7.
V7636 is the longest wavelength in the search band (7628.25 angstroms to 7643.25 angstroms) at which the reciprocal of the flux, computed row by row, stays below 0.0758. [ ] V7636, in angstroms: 7642.5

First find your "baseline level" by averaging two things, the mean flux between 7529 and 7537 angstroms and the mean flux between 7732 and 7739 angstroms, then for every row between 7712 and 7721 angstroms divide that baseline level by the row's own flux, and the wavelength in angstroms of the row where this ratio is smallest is 7720.5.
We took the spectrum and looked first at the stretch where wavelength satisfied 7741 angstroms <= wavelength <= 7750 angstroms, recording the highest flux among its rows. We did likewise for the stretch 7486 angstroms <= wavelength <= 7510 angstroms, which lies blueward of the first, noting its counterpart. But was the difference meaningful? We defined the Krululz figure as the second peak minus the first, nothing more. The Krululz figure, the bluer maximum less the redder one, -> 1.6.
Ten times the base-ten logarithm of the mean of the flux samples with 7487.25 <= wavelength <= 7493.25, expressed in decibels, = 11.6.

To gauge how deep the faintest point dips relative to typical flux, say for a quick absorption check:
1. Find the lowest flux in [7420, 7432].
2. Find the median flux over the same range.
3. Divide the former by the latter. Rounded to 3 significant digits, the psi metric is 0.982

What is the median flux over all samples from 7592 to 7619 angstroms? 15.0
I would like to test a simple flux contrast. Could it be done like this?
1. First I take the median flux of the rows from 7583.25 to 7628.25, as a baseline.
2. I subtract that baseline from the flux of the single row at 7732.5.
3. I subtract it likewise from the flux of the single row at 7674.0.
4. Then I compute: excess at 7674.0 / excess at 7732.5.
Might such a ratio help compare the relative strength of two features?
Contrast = 1.7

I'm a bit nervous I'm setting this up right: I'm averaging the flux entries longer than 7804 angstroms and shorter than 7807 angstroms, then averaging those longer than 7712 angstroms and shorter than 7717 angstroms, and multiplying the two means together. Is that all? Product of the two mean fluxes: 157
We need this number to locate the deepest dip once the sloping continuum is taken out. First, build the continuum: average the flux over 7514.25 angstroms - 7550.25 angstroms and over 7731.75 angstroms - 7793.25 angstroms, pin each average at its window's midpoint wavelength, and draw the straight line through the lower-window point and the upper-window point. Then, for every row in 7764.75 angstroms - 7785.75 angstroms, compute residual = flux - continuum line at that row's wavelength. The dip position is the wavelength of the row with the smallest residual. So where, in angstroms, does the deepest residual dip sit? 7765.5 angstroms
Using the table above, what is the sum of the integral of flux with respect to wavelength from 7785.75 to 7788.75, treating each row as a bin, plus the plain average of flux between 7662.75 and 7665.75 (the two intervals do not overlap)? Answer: 49.5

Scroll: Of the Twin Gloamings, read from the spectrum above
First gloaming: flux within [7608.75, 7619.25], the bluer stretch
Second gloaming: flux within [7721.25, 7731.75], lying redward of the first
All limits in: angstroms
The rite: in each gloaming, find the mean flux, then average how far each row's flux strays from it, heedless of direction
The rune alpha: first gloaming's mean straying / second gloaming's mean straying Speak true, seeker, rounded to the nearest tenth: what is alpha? 3.4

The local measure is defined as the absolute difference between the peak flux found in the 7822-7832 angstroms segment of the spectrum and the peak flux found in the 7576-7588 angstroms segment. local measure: 2.3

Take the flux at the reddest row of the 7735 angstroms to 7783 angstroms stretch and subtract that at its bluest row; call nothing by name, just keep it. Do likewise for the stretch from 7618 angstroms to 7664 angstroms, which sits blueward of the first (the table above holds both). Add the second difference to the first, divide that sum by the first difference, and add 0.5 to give 23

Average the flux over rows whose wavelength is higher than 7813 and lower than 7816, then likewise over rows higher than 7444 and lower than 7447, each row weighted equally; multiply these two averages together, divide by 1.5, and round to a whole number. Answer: 131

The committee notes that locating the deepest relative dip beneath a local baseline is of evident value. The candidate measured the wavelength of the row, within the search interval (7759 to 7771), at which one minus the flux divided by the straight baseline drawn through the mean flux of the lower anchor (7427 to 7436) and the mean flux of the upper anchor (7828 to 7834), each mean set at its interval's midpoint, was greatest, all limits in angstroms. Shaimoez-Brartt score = 7759.5 angstroms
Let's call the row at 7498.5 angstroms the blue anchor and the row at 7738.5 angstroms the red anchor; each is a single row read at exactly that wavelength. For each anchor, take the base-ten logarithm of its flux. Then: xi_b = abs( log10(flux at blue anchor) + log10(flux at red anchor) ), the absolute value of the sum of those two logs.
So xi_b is 2.312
